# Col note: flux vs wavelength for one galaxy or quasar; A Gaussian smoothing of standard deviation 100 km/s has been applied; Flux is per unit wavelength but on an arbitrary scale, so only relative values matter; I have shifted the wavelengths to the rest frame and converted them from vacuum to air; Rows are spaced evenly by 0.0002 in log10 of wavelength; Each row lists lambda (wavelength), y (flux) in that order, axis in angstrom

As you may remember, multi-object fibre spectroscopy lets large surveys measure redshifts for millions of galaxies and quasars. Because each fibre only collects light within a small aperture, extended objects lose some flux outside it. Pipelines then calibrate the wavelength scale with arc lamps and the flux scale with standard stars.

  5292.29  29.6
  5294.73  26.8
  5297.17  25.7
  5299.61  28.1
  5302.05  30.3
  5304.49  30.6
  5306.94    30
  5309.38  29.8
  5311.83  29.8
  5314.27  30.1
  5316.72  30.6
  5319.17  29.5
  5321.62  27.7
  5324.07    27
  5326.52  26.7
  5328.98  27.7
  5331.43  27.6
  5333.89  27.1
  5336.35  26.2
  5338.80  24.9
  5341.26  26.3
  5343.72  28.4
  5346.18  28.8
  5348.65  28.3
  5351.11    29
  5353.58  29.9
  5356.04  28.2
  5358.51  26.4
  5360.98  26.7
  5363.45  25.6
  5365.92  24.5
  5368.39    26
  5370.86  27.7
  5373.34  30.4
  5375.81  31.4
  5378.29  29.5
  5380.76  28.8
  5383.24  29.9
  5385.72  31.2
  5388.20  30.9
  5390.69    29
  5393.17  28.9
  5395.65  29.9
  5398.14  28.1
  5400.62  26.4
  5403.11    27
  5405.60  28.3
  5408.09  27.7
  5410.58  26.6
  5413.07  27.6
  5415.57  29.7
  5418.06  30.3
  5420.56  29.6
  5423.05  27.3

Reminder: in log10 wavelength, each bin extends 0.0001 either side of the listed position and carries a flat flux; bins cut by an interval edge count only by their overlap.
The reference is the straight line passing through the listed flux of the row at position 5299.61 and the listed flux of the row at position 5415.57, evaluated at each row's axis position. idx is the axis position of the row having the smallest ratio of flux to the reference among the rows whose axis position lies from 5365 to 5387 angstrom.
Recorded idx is 5365.92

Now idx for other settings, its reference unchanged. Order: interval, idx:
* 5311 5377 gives 5365.92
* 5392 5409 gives 5400.62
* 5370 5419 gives 5400.62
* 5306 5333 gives 5326.52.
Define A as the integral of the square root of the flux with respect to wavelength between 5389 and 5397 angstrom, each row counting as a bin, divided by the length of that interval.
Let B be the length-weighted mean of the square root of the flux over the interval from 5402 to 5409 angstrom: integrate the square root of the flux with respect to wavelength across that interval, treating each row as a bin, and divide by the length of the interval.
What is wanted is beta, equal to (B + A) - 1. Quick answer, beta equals 9.67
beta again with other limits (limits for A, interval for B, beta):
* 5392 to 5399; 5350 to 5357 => 9.78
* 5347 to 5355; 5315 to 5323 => 9.79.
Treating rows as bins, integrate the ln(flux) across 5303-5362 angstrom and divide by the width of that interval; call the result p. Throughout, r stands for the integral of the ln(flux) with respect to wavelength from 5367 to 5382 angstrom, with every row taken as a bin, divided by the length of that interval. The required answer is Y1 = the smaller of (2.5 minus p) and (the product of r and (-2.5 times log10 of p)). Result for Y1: -4.40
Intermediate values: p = 3.339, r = 3.36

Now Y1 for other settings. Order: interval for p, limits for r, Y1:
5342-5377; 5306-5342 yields -4.35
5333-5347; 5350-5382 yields -4.31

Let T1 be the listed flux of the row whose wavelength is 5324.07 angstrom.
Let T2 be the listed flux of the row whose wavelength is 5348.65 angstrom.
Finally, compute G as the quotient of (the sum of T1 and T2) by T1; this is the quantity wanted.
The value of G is 2.05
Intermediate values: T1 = 27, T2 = 28.3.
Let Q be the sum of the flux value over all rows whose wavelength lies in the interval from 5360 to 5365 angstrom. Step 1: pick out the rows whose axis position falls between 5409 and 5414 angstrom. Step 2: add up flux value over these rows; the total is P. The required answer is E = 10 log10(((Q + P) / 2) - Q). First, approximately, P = 54.2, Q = 52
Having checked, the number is -0.2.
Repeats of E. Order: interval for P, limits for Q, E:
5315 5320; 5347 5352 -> 1.5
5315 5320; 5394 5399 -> 0.2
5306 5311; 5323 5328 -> 4.8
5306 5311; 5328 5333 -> 3.5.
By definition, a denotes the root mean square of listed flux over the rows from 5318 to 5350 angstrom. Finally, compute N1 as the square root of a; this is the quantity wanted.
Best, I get 5.24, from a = 27.4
